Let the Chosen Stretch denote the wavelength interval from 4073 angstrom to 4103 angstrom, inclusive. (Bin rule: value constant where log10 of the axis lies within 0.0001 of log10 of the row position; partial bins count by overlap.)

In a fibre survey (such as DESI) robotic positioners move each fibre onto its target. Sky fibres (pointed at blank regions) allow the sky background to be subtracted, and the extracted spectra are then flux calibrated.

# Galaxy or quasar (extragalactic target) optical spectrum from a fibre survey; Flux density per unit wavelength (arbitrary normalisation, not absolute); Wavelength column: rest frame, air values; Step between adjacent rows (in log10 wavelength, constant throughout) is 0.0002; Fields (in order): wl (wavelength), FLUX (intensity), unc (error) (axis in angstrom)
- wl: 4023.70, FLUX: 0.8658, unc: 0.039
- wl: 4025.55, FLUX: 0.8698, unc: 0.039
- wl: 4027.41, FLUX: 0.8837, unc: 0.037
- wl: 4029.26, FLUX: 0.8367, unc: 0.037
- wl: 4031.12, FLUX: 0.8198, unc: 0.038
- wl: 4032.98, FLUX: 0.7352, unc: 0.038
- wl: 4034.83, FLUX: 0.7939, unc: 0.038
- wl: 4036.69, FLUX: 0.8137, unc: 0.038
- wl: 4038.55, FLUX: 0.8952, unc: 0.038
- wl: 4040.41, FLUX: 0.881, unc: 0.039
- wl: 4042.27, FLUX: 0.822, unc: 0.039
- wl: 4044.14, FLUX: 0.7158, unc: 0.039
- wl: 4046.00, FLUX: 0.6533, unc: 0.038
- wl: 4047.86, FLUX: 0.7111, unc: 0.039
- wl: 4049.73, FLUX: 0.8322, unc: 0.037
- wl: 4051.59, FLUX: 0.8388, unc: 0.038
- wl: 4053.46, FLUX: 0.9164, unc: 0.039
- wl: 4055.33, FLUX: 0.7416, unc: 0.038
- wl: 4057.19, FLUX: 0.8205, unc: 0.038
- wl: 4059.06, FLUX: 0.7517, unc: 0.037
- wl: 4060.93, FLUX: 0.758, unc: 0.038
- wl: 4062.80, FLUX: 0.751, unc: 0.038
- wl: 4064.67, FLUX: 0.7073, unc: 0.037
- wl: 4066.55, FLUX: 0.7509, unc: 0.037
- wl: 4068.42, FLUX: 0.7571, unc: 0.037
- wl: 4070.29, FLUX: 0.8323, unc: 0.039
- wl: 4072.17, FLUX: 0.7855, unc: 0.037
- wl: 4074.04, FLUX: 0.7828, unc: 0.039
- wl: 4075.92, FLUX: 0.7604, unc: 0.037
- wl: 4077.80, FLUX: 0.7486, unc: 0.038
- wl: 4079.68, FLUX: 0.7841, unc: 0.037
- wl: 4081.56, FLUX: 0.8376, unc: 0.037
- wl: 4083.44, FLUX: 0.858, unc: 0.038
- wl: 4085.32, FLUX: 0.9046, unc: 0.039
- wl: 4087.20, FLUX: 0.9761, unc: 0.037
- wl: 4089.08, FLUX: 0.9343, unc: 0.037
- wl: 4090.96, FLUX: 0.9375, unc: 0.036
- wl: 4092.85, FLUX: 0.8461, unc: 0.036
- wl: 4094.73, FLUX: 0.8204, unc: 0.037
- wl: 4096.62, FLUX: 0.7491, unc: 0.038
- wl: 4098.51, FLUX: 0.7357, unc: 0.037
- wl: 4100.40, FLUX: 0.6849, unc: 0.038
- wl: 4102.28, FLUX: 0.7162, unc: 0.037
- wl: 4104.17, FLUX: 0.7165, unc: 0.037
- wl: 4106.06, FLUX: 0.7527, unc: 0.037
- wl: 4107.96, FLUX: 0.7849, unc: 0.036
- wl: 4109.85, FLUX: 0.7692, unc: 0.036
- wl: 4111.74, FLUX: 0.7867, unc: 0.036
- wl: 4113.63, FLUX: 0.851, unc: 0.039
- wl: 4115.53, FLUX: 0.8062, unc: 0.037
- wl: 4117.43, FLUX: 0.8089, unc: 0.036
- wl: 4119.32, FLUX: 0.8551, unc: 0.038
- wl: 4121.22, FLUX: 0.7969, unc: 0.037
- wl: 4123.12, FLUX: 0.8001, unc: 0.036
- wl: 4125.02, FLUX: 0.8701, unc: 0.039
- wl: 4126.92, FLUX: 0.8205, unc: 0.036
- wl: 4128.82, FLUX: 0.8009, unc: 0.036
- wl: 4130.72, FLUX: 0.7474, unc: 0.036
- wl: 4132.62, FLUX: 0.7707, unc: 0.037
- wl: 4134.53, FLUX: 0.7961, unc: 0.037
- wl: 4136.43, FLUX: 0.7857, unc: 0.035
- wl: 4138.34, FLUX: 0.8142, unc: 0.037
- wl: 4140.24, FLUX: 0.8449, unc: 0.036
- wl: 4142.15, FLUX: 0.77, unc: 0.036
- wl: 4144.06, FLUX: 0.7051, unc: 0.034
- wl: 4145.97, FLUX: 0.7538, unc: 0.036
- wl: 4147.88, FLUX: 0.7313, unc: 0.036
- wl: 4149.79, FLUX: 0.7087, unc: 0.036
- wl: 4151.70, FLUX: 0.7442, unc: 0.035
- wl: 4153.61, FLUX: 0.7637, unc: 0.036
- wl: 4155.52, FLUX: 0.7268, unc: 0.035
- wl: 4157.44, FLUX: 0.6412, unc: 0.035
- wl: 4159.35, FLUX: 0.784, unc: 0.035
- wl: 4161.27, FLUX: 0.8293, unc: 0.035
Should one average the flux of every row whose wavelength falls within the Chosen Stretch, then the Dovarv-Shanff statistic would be 0.82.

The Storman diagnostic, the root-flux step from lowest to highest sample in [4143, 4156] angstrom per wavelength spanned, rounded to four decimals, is 0.0011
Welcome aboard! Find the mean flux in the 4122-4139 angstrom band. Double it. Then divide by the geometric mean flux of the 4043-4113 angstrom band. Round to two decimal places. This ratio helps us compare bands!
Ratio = 2.04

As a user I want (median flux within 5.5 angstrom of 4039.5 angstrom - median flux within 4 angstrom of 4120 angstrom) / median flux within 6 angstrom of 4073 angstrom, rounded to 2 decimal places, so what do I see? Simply 0.02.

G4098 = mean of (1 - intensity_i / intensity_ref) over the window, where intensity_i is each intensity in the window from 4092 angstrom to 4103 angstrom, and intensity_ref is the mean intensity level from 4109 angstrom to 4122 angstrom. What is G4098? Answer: 0.06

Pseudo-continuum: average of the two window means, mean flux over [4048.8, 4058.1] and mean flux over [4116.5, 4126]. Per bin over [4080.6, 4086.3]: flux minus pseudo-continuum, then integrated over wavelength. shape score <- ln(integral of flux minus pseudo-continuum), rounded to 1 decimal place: -1.5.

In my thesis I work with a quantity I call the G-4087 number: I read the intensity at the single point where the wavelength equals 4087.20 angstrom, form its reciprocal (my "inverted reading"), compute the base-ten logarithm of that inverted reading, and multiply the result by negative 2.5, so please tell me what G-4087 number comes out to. -0.026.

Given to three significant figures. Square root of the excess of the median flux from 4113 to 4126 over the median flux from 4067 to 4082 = 0.160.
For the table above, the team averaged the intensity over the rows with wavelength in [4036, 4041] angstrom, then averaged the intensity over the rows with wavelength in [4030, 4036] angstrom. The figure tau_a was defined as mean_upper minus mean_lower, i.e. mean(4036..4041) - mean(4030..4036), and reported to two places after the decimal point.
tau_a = 0.08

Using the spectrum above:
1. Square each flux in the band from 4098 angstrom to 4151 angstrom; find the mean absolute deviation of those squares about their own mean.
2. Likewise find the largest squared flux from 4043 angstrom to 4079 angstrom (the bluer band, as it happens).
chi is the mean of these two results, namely 0.450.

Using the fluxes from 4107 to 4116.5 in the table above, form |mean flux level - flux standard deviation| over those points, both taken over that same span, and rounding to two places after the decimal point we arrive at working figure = 0.77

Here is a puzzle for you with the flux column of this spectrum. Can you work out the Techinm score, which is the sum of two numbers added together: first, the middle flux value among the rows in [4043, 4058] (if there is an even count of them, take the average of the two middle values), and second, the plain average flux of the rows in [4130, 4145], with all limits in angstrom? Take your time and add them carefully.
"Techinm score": 1.56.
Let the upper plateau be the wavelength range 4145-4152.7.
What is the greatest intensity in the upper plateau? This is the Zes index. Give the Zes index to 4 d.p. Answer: 0.7538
